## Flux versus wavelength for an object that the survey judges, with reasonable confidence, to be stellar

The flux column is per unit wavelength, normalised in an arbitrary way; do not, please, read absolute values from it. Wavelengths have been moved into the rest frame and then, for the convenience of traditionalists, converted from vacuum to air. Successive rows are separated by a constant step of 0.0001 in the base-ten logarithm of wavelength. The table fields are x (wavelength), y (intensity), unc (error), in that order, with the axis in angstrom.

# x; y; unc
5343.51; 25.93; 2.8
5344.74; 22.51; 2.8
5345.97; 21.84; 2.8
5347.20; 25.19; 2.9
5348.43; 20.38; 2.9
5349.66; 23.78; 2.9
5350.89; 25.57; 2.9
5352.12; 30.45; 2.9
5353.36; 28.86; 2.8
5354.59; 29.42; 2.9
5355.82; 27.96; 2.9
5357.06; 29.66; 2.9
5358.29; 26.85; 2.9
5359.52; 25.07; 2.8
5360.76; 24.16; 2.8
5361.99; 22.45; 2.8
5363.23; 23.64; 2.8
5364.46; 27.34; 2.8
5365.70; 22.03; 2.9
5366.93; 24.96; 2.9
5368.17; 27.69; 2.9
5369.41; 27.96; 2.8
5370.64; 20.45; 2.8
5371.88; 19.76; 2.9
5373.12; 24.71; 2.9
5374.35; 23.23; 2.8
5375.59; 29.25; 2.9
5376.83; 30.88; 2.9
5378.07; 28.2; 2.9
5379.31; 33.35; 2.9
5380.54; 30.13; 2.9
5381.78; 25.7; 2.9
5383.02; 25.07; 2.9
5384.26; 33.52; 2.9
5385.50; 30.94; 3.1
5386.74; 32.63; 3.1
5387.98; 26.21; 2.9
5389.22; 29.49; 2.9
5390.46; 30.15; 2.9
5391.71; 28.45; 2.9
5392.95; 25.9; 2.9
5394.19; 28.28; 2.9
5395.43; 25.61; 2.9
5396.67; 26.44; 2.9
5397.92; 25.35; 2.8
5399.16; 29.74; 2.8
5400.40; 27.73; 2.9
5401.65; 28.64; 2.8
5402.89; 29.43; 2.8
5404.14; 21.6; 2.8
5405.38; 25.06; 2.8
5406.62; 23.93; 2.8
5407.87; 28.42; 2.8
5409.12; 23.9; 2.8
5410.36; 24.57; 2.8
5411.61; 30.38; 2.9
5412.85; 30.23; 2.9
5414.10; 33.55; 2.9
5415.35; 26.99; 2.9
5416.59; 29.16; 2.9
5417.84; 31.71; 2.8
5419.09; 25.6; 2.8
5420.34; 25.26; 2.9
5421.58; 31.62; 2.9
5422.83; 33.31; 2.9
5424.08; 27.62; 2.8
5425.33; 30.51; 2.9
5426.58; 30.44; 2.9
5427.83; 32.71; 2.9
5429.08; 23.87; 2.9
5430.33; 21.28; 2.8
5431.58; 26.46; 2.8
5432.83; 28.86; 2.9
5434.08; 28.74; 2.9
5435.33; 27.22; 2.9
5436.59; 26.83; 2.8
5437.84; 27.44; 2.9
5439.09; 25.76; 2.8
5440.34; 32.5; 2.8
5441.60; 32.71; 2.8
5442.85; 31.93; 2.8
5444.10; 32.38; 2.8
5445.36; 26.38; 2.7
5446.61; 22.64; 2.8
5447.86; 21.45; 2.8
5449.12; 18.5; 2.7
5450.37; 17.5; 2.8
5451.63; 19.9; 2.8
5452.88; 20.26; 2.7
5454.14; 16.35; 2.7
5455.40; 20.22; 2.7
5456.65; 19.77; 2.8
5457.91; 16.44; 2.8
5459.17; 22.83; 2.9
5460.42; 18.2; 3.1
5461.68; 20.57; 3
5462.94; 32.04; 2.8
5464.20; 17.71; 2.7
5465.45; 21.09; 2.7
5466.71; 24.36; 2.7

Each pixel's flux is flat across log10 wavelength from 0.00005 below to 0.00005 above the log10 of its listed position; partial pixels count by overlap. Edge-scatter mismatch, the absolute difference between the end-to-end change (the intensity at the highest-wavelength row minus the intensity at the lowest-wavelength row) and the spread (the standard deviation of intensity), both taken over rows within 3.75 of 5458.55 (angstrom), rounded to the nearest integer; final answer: 2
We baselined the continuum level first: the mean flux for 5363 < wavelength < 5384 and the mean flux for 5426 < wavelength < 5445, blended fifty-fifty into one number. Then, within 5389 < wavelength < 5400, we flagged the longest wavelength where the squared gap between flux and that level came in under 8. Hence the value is 5399.16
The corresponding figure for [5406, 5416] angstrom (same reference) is 5415.35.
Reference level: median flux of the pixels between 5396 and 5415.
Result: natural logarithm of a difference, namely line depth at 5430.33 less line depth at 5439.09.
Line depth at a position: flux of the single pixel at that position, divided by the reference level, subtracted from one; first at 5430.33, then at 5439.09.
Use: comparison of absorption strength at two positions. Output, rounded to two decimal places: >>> -1.82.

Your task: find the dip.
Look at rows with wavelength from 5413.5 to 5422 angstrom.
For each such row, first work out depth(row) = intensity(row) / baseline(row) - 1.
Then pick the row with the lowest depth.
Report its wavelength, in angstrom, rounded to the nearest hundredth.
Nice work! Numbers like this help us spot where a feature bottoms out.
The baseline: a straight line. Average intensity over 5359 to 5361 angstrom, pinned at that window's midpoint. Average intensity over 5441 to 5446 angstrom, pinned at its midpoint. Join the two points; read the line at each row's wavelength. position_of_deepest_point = 5420.34 angstrom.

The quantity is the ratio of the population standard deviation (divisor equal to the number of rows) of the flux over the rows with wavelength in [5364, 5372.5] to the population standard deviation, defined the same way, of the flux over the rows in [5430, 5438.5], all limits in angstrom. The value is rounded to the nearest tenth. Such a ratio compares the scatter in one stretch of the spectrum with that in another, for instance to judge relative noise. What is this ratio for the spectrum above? 1.4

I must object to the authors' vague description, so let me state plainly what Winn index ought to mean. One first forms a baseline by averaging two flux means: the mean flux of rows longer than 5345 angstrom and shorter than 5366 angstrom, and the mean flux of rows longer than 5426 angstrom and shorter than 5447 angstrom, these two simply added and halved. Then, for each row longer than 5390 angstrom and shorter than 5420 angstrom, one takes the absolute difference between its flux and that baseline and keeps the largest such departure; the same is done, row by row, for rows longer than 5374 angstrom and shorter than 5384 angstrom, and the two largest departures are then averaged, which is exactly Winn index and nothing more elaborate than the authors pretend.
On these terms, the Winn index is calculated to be 6.6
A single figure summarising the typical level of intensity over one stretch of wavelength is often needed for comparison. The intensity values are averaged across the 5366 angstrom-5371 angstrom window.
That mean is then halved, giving 13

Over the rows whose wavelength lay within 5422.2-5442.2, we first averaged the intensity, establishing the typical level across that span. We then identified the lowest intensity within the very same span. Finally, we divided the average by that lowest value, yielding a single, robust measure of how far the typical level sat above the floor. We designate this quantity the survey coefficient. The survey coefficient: 1.34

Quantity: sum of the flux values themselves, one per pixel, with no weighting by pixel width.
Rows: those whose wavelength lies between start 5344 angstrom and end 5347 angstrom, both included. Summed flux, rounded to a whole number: 44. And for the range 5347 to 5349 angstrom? 46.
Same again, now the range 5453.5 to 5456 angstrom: 37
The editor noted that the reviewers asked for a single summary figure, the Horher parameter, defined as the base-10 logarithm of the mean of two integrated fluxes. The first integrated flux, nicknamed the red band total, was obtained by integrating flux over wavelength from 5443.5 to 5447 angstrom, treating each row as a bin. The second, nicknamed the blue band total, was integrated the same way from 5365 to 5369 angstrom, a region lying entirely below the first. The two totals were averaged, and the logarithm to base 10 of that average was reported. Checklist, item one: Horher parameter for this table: 1.99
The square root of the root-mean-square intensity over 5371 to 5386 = 5.3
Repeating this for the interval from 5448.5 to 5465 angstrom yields 4.5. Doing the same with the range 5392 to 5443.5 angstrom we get 5.3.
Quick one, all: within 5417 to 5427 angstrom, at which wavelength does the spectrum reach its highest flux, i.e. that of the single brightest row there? 5422.83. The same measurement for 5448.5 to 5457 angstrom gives 5452.88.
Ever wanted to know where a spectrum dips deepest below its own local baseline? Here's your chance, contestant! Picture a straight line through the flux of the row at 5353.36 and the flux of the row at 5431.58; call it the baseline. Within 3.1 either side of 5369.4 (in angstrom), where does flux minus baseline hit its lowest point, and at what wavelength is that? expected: 5371.88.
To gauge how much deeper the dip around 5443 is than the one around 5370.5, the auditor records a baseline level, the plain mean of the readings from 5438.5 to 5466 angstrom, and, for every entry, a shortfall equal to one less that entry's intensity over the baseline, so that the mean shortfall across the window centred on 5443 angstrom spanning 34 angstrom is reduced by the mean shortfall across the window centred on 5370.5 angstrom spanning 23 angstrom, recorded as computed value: 0.04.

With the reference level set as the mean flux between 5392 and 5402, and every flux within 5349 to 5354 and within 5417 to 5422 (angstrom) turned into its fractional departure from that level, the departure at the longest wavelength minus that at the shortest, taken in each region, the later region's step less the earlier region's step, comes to -0.19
